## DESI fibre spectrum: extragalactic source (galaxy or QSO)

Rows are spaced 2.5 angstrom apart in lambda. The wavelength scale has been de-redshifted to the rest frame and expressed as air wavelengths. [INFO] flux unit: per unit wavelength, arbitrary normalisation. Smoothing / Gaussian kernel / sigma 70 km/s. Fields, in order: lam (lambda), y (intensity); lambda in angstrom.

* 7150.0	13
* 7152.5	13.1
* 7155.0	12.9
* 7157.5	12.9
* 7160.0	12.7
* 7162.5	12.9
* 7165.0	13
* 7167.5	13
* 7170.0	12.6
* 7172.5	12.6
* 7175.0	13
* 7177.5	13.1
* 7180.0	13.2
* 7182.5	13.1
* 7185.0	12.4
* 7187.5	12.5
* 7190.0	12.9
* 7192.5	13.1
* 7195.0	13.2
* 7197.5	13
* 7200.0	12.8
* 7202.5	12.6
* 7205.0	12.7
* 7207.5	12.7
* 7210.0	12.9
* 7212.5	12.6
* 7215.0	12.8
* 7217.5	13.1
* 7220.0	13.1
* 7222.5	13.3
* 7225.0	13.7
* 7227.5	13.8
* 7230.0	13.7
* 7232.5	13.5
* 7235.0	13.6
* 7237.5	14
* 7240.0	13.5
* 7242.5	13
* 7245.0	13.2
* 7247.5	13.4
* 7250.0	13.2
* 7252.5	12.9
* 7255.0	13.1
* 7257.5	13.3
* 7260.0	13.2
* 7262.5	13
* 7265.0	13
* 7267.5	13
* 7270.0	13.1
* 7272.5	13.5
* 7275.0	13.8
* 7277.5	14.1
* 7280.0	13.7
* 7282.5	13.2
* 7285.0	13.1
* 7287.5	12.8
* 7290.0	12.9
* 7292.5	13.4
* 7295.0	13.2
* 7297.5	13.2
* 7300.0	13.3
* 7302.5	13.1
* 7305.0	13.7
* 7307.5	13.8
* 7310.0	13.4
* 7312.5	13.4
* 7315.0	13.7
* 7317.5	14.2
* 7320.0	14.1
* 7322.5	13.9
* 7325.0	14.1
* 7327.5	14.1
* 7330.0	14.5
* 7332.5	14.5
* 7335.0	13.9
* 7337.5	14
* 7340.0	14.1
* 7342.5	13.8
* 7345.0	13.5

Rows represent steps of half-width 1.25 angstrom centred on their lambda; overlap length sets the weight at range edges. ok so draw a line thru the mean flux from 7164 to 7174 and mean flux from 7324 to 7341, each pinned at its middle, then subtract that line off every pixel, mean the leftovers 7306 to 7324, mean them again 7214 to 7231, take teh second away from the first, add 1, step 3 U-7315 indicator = 0.65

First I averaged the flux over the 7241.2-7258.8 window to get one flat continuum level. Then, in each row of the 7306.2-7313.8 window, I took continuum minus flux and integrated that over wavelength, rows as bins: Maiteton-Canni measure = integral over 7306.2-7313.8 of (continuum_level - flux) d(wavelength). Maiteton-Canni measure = -3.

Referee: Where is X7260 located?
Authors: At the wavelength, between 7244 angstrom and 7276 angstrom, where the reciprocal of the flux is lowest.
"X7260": 7275.0 angstrom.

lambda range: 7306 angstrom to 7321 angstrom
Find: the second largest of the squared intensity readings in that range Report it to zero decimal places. 199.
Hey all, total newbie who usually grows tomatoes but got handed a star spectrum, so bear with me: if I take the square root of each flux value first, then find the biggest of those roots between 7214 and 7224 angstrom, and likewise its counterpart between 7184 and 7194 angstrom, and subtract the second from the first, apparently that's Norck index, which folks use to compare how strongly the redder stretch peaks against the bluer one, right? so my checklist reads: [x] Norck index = 0.03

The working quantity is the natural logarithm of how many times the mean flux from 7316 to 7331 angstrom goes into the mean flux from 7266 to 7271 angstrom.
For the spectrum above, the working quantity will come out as -0.08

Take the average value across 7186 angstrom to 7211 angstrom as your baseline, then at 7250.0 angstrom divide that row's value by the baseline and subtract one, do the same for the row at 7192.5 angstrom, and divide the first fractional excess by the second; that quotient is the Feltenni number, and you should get 1.4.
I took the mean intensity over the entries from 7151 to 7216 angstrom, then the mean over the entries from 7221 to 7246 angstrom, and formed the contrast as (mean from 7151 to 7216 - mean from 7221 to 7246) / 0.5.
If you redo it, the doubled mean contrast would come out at -1.34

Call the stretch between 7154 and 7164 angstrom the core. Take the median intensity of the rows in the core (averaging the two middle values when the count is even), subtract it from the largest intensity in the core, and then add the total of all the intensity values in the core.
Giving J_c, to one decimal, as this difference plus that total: 51.4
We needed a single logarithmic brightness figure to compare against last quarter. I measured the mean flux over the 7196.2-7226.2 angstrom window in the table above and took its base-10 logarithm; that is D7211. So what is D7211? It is 1.11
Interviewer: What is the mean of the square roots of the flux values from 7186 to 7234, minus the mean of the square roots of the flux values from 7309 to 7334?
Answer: -0.13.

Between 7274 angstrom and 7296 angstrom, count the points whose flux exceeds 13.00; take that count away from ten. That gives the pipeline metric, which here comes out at 3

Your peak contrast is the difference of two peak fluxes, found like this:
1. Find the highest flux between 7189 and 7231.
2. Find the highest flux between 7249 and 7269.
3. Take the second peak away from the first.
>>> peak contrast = 0.5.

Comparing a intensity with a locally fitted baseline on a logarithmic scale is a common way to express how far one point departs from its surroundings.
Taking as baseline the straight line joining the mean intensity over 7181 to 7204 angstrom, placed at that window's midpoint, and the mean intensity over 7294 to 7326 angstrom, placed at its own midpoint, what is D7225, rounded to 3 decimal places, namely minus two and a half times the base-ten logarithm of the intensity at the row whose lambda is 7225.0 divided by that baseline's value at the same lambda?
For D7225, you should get -0.052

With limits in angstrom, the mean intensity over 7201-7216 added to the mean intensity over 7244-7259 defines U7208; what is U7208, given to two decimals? 25.90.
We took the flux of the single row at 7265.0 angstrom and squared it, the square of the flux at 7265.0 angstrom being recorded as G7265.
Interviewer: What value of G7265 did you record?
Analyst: 169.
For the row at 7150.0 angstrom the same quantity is 169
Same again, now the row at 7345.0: 182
